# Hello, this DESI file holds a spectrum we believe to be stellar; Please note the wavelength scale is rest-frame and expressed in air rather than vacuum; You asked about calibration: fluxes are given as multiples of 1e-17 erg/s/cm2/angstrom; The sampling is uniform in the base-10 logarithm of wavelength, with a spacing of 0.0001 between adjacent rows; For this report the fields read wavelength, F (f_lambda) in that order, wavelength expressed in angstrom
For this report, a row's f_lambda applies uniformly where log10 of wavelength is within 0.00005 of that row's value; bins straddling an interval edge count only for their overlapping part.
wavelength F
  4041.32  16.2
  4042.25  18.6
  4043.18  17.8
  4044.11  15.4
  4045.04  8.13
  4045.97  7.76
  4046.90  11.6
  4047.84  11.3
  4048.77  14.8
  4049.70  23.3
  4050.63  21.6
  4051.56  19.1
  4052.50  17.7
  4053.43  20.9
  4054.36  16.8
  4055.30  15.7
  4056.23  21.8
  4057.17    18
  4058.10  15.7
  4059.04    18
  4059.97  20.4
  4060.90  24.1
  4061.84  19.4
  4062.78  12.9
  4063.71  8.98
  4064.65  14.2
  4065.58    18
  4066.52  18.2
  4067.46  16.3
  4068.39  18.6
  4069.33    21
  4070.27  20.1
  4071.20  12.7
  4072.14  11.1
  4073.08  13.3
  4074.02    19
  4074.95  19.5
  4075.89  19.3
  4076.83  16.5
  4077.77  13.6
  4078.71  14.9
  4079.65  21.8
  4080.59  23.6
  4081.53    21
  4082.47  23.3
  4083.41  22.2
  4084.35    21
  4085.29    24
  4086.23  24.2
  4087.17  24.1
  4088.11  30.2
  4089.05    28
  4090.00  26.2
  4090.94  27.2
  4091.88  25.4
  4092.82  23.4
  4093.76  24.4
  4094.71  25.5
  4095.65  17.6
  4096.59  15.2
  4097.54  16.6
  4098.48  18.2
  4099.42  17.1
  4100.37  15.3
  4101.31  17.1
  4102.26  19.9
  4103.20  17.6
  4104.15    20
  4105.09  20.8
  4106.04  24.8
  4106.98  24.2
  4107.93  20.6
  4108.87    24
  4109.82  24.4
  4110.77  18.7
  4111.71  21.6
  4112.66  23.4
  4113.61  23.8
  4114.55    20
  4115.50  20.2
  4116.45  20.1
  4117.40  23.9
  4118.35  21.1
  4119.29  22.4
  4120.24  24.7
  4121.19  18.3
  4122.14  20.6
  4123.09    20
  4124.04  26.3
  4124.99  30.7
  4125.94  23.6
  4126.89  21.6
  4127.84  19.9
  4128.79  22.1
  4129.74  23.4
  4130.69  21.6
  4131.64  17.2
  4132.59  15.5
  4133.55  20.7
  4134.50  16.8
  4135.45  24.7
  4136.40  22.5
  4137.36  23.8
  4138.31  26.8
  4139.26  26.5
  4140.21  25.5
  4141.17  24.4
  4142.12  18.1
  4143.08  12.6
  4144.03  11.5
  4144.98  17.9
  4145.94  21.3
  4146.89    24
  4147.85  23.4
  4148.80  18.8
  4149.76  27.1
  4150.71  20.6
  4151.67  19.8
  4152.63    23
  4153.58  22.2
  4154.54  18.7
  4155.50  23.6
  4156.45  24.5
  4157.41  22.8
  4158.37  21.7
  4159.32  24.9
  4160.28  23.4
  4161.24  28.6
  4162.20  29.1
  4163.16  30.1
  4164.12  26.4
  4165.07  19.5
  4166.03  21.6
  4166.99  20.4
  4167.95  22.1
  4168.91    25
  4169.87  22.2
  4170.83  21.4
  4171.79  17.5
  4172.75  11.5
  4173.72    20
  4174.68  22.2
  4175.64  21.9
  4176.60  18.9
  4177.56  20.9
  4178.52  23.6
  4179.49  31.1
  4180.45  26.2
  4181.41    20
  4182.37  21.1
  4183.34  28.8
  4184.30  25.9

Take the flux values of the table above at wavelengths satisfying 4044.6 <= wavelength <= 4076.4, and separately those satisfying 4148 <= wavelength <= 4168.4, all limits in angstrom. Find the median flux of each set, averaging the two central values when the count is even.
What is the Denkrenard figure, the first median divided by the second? 0.79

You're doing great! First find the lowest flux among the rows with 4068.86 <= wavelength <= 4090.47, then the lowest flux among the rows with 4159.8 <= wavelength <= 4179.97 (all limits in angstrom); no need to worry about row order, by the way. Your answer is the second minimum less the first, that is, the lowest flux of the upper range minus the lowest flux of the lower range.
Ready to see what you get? 0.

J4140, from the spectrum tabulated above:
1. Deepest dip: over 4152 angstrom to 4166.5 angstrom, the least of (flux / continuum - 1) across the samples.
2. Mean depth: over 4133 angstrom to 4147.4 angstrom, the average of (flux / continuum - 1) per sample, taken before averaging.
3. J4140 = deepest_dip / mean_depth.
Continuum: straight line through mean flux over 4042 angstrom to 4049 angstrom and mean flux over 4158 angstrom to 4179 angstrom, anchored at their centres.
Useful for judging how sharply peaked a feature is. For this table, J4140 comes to -3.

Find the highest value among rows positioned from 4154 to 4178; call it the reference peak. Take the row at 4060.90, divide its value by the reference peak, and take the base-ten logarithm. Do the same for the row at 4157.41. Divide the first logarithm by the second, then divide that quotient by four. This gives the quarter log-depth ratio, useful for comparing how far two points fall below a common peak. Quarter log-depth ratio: 0.20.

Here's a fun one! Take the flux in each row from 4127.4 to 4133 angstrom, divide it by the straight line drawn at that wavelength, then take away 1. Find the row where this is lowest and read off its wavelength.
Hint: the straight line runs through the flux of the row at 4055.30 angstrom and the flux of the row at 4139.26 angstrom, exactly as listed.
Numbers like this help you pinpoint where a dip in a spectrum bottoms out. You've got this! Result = 4132.59 angstrom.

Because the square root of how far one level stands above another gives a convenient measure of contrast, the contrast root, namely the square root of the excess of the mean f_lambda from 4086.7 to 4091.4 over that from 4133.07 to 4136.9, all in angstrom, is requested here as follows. 2.4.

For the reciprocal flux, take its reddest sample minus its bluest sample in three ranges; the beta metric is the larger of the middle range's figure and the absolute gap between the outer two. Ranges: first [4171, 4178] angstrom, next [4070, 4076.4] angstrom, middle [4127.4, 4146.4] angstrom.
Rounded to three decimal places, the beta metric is 0.011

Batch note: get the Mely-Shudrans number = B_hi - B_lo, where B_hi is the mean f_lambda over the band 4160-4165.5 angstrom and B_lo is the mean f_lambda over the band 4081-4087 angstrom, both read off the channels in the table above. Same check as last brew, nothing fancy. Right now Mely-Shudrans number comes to 3.6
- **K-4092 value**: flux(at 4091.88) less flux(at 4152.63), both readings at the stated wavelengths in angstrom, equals 2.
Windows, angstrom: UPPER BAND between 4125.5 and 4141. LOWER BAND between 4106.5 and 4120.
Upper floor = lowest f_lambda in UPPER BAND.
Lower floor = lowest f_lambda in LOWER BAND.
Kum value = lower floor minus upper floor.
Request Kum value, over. 3.2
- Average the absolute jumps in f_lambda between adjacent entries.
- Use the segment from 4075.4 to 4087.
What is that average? 2.37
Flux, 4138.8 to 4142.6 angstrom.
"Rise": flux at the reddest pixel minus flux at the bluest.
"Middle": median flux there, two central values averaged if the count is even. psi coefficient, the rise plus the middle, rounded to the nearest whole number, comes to 17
